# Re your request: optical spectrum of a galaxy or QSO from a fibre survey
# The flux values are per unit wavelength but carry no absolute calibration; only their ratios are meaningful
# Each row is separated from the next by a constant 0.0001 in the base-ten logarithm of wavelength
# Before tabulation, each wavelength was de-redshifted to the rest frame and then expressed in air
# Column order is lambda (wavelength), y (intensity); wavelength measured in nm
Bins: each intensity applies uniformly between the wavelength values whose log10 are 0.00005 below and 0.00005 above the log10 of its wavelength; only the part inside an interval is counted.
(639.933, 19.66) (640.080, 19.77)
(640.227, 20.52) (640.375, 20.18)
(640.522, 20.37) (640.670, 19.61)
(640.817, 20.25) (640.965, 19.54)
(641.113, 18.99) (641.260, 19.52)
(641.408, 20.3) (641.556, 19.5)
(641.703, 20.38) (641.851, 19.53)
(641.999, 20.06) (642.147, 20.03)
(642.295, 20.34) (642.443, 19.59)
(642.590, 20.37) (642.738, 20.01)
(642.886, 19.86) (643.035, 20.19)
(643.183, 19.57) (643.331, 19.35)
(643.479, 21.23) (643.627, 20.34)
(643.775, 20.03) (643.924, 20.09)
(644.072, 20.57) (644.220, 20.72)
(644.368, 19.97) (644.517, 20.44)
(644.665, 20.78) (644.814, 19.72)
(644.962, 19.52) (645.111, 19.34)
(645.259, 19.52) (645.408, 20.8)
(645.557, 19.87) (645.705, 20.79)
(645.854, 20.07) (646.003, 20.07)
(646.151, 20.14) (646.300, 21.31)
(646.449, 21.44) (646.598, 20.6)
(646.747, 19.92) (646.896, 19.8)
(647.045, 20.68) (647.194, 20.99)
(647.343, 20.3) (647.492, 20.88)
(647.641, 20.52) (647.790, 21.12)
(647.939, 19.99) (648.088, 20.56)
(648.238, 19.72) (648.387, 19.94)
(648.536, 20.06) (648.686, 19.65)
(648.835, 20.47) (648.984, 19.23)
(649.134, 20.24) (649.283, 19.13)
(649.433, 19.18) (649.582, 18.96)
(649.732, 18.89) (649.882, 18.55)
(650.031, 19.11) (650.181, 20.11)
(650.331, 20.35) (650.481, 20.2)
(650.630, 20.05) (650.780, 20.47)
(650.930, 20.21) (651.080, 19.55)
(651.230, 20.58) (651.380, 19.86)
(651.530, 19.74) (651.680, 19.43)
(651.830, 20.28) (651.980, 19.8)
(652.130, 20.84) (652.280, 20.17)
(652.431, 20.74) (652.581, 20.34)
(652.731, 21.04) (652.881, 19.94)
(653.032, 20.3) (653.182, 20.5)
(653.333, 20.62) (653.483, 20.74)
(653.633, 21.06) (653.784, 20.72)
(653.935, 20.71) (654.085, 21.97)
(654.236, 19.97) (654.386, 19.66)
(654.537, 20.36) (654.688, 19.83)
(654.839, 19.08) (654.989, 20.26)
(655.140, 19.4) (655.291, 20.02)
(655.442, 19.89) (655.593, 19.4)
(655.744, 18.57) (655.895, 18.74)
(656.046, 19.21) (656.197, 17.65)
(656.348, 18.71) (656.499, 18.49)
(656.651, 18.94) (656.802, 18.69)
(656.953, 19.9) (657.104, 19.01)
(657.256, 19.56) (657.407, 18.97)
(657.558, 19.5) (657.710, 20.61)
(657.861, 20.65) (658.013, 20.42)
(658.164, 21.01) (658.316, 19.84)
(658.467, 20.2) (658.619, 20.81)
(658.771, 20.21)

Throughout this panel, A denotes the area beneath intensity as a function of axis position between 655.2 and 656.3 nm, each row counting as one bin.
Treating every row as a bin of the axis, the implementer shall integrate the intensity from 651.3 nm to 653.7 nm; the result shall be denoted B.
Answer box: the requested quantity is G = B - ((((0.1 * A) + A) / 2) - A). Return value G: 58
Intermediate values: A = 21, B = 49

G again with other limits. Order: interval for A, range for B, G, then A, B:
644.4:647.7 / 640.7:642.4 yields 64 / 67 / 34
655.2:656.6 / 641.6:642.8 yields 36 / 27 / 24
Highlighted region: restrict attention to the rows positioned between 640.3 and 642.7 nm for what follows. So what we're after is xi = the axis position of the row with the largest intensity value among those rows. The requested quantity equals 641.703 nm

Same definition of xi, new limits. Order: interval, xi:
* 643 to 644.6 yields 643.479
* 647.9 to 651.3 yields 651.230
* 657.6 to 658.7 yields 658.164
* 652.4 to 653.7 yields 653.633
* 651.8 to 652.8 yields 652.731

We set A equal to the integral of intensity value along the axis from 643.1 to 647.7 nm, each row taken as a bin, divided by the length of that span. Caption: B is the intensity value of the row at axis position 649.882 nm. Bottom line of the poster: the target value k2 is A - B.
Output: 1.8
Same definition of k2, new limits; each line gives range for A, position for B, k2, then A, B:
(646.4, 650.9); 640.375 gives -0.2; 20.0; 20.18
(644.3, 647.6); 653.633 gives -0.7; 20.3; 21.06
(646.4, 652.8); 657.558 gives 0.6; 20.1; 19.5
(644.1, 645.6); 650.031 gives 1.0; 20.1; 19.11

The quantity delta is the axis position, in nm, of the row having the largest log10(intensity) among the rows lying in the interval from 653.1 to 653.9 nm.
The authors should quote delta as 653.633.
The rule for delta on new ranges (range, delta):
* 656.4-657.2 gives 656.953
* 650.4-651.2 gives 650.780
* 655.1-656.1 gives 655.291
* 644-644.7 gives 644.665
